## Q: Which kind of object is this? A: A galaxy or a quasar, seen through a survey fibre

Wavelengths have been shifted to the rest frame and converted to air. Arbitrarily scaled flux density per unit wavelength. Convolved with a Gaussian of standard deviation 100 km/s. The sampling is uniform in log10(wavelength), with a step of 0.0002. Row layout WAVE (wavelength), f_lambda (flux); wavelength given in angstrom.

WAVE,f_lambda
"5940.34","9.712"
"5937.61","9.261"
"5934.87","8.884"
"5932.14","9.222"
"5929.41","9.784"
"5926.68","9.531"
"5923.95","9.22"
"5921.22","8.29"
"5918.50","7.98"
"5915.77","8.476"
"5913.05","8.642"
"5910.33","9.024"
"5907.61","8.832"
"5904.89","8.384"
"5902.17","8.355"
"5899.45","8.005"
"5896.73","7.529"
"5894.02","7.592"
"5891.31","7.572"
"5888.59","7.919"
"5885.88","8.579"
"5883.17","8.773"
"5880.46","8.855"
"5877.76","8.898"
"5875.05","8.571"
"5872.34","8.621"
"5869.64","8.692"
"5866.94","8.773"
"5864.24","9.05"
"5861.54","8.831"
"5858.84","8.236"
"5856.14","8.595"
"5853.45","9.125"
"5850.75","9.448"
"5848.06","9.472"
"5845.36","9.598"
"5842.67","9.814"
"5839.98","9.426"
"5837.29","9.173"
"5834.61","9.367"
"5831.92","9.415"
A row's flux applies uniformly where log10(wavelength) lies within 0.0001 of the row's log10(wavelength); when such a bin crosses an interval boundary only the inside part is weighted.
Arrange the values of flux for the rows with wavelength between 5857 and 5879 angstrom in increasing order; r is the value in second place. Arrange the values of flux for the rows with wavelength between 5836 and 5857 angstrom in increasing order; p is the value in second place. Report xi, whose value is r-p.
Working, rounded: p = 9.125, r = 8.571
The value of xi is -0.55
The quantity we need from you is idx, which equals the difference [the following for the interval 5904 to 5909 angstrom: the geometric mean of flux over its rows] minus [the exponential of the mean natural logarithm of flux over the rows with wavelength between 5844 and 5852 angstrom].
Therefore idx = -0.9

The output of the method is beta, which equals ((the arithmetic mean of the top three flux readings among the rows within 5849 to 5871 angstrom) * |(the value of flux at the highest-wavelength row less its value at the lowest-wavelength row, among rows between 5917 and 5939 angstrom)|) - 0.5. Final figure 11.3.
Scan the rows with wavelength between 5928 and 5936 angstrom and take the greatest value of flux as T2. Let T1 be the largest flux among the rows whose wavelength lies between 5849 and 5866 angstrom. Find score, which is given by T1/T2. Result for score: 0.97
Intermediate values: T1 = 9.448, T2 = 9.784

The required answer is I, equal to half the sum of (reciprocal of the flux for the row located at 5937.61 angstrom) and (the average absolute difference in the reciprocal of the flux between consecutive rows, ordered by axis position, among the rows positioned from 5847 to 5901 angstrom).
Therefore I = 0.0557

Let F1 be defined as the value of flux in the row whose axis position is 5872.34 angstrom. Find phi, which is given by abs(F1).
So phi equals 8.6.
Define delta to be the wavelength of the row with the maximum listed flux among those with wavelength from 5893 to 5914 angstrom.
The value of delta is 5910.33 angstrom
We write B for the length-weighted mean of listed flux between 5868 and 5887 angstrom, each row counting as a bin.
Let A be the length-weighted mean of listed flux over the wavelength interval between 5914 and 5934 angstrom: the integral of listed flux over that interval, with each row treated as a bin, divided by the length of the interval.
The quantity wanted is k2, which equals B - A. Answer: -0.2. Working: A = 8.9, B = 8.7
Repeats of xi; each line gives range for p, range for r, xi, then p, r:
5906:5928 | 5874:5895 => -0.70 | 8.29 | 7.592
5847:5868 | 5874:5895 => -1.00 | 8.595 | 7.592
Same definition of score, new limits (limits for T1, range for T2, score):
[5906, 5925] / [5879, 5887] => 1.04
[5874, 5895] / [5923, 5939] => 0.91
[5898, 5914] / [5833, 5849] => 0.92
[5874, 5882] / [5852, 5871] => 0.98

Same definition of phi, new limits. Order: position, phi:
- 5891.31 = 7.6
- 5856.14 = 8.6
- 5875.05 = 8.6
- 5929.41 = 9.8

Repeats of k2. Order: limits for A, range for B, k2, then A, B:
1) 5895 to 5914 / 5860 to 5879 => 0.4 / 8.4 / 8.8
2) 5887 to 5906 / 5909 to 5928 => 0.8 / 7.9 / 8.7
